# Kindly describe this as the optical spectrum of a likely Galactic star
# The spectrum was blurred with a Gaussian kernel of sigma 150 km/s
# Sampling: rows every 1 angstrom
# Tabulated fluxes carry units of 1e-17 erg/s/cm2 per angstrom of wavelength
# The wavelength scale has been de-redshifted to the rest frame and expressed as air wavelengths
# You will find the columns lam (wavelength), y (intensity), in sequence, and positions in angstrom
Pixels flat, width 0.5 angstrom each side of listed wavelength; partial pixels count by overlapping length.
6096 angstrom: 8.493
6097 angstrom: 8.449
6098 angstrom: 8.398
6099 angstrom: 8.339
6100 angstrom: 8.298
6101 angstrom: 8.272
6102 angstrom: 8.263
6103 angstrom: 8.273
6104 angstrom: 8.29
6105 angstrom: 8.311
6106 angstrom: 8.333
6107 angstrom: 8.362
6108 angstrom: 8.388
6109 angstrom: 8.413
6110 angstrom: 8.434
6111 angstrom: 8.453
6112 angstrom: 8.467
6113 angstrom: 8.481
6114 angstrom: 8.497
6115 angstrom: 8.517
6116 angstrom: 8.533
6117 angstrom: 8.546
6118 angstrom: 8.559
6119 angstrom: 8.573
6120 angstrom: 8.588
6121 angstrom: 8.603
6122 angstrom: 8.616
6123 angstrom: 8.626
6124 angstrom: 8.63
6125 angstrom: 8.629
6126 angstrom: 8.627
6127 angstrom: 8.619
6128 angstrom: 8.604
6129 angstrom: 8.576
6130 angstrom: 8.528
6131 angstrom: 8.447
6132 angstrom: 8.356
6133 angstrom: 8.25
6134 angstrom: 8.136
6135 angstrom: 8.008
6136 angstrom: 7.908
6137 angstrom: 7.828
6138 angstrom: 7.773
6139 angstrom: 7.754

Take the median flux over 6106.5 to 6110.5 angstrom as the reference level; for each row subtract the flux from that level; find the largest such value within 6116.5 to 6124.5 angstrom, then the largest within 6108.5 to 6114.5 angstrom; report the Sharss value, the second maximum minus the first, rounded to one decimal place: 0.1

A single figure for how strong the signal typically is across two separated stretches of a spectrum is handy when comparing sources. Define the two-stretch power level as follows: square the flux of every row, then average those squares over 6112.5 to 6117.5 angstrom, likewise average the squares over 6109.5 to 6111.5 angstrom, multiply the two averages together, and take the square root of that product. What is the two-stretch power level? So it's 71.90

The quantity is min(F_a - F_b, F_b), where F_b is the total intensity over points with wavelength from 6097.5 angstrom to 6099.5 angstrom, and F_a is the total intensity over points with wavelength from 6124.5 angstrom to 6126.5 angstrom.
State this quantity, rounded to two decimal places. 0.52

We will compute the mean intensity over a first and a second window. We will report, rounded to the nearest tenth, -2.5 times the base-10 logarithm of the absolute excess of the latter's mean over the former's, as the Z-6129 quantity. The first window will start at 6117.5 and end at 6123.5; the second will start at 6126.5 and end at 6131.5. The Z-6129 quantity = 3.5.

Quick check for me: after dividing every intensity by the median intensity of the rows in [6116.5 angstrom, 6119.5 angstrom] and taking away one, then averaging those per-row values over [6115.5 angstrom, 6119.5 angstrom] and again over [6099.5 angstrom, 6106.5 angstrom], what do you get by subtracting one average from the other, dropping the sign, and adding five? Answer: 5.031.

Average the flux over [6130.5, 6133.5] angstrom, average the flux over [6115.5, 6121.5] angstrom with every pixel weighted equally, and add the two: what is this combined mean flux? 16.92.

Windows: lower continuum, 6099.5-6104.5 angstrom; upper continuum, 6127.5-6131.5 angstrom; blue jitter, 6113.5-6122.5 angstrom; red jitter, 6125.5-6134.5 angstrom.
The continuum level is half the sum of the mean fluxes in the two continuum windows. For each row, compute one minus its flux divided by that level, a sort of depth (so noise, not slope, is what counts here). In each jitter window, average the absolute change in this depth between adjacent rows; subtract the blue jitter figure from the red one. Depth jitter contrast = 0.006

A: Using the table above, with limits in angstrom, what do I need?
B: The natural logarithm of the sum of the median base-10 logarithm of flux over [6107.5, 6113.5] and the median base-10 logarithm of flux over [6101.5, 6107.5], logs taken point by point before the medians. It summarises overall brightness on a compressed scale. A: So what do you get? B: 0.613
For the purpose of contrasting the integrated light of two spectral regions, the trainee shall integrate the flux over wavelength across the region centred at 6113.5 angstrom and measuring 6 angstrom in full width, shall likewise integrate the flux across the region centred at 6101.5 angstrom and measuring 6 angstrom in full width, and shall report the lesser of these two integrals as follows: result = 49.7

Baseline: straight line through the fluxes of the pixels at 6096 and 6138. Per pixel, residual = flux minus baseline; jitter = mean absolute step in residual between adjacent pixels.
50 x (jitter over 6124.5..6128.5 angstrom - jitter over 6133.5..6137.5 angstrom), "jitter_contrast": -3.8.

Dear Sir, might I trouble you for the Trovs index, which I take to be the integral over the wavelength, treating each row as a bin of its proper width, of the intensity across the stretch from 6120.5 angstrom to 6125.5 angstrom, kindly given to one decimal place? 43.1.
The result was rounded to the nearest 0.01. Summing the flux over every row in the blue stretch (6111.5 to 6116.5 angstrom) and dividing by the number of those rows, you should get 8.50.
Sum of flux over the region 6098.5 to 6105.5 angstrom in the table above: 58.0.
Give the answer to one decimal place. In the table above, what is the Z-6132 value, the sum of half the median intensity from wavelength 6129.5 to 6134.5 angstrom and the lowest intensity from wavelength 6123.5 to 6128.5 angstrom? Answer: 12.8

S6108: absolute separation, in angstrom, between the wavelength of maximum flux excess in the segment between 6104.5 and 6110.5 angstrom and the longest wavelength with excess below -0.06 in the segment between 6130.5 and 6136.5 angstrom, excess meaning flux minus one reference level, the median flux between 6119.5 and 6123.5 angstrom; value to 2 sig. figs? 26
